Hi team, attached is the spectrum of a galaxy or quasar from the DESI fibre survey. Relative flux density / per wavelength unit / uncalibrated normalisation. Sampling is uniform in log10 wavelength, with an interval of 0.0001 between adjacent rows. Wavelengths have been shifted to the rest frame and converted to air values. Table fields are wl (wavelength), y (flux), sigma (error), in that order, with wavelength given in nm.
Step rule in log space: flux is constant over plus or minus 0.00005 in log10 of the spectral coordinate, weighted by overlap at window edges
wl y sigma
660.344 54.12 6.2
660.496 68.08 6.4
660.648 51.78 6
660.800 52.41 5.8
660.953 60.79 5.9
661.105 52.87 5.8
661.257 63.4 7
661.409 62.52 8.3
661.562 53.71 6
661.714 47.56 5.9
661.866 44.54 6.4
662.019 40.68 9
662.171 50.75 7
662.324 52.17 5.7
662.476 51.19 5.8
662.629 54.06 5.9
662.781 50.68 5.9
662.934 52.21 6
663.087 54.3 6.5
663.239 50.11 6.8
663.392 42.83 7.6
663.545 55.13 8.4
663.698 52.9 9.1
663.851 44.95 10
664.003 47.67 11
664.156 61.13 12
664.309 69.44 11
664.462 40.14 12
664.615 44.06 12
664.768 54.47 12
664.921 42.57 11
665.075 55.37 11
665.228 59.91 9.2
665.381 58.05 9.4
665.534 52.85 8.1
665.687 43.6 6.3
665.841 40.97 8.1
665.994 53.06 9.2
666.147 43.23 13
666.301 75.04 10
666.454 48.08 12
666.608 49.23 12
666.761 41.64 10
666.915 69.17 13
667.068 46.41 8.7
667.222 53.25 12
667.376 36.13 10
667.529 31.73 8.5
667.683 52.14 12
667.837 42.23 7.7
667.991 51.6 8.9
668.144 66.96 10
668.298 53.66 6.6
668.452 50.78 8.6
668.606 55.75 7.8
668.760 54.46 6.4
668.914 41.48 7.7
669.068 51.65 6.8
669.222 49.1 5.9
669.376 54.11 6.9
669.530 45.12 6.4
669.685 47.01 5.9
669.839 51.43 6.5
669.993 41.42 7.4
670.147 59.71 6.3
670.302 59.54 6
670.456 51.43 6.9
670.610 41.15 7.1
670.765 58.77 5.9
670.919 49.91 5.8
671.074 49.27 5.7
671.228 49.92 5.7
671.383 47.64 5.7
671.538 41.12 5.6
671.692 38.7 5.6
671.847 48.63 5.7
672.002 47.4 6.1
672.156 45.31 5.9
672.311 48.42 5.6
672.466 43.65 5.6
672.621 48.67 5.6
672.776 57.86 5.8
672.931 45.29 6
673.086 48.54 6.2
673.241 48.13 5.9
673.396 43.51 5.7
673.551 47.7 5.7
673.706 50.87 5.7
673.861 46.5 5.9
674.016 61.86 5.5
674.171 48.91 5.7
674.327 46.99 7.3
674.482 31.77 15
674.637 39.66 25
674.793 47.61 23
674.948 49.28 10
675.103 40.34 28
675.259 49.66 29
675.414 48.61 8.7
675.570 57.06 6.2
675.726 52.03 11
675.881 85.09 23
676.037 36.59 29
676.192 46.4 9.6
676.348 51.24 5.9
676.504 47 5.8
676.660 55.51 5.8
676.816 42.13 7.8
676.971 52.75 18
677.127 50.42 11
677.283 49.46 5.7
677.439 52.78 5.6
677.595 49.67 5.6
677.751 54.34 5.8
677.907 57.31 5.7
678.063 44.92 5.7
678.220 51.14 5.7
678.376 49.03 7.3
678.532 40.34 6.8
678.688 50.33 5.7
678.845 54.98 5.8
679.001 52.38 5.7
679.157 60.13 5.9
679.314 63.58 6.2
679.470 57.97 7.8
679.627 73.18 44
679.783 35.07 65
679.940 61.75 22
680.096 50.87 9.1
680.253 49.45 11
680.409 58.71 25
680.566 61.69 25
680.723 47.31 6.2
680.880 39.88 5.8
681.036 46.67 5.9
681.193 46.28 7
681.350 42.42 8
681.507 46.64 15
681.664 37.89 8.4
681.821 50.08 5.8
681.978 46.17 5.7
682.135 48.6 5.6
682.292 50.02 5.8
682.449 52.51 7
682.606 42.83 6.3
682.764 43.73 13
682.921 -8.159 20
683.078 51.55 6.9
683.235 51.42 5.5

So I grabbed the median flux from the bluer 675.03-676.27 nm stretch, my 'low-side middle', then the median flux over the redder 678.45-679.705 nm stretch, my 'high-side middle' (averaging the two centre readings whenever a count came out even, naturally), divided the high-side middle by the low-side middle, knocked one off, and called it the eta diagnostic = 0.149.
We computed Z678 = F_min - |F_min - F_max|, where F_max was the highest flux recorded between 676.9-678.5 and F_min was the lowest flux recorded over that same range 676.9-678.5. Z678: 33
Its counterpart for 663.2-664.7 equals 11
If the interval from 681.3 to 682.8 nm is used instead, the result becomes 23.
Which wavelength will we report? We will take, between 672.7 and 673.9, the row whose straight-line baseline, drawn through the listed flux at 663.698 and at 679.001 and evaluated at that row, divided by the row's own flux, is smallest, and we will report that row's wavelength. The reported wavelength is 672.776 nm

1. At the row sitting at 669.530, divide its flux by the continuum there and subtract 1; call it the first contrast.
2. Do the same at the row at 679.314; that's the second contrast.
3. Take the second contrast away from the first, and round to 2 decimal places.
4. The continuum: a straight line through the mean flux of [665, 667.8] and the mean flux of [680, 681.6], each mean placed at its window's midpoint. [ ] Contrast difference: -0.39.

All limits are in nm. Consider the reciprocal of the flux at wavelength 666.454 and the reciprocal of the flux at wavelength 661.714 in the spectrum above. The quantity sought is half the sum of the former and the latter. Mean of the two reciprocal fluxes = 0.021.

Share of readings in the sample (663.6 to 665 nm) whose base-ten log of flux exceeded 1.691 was 0.44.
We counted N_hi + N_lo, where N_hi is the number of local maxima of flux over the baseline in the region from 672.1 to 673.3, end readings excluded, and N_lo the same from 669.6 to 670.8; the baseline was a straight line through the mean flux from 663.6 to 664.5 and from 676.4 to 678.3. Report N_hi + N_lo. 5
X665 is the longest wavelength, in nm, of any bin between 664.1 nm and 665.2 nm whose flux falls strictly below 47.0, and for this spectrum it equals 664.921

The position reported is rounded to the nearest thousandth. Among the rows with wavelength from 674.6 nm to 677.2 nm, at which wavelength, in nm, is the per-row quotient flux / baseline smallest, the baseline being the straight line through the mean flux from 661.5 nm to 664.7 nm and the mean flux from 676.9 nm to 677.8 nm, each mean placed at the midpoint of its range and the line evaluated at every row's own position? 676.037 nm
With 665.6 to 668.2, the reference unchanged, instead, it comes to 667.529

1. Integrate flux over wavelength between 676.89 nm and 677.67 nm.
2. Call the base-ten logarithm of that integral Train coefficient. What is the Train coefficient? 1.600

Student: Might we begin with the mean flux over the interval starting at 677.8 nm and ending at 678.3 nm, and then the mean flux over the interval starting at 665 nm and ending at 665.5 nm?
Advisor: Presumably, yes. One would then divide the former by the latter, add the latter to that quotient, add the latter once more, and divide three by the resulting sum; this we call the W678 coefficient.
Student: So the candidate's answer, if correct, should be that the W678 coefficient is 0.026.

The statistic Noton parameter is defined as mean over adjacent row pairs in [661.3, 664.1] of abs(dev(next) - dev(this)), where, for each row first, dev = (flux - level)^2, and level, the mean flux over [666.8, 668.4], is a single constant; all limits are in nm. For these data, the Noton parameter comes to 31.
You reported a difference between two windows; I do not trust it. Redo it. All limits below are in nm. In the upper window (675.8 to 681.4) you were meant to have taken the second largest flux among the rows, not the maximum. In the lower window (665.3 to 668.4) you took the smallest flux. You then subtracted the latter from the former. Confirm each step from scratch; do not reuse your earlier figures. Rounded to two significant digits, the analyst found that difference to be 41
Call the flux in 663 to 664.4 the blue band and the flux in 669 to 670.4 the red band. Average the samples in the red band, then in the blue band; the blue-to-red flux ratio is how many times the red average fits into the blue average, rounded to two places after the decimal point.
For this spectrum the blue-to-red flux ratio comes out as 1.04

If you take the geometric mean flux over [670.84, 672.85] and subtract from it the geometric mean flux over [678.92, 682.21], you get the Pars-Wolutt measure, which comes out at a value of -3.2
